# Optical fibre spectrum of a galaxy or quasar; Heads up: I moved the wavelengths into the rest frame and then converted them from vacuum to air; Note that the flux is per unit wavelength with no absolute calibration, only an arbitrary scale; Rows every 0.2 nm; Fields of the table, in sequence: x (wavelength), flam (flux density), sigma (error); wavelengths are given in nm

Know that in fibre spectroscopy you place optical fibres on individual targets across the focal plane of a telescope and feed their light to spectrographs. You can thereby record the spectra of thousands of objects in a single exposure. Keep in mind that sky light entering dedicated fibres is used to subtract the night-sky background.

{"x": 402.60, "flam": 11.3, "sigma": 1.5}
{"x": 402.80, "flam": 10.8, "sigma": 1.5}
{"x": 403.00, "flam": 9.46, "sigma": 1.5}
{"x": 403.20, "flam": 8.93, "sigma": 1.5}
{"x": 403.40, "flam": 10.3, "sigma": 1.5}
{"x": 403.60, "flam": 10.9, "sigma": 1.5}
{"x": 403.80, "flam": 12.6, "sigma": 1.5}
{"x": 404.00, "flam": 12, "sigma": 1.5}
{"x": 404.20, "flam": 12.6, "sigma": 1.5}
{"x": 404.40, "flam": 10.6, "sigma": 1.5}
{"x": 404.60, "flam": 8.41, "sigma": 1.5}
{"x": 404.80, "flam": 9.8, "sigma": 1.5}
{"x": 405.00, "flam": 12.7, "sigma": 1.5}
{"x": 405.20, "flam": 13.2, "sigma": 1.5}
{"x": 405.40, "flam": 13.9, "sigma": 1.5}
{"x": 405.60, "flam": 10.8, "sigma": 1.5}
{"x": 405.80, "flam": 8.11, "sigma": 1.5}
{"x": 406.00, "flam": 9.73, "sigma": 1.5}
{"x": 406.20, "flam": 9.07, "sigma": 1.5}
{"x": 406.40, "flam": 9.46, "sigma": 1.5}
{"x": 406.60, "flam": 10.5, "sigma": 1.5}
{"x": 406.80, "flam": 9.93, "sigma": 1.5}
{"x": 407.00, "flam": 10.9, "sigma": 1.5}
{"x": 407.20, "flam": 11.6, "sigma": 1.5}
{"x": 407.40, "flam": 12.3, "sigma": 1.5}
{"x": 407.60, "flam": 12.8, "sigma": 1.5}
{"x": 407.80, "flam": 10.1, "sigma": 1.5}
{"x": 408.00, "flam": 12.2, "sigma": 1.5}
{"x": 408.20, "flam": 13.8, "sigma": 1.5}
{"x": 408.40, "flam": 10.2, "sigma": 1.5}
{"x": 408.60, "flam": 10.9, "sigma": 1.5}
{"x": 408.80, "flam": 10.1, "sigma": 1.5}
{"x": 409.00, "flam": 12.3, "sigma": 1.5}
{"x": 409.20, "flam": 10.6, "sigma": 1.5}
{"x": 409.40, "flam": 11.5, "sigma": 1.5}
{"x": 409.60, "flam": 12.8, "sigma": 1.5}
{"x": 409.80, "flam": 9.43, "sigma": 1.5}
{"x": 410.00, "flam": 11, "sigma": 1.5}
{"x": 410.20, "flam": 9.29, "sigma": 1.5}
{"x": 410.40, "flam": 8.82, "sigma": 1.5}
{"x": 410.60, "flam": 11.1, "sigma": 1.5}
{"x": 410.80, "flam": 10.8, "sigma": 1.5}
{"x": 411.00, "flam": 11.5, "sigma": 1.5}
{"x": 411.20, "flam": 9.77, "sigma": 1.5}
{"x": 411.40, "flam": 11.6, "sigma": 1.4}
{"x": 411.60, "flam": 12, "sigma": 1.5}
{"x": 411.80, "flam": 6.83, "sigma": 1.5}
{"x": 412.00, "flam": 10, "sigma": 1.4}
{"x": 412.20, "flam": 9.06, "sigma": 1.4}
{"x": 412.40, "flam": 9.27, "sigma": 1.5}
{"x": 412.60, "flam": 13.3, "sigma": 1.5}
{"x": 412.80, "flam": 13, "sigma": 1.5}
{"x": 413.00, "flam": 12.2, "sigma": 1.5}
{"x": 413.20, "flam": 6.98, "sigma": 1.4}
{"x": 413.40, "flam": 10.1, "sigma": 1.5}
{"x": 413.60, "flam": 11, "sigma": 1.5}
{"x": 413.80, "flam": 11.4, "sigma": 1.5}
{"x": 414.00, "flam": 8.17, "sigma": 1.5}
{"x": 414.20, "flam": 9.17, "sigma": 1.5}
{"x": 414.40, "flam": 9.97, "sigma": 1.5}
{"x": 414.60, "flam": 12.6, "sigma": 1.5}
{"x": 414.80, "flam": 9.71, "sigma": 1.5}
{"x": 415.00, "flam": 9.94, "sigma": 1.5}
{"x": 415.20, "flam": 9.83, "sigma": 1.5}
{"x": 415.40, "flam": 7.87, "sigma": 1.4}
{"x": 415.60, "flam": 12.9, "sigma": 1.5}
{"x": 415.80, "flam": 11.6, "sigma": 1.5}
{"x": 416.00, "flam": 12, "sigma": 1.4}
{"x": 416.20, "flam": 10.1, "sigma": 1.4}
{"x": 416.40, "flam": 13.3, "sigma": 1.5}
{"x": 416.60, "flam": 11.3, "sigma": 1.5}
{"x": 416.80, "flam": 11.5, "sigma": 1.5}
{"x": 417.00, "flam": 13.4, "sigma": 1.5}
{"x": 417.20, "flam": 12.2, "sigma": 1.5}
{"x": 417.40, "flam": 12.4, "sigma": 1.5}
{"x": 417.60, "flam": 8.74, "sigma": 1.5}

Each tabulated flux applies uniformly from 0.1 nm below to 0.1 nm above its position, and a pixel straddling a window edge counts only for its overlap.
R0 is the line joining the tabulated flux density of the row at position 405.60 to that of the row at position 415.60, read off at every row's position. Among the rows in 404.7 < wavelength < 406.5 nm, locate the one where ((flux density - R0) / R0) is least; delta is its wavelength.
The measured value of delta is 405.80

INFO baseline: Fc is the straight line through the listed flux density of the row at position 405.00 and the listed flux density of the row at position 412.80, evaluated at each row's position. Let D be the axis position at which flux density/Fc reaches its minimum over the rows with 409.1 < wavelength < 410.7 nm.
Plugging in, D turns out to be 410.40 nm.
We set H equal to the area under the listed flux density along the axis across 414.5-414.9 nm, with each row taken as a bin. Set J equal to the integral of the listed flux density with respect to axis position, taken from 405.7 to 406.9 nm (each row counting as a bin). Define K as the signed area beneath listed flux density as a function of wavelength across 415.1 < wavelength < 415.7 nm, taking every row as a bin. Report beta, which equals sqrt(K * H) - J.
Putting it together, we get -6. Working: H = 4.5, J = 11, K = 6.1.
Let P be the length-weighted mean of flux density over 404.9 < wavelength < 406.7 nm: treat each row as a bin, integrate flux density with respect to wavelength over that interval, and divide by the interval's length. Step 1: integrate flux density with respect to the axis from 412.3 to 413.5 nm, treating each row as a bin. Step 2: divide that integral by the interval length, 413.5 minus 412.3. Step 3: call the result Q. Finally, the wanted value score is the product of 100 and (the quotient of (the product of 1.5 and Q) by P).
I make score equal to 150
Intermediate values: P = 10.8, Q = 10.8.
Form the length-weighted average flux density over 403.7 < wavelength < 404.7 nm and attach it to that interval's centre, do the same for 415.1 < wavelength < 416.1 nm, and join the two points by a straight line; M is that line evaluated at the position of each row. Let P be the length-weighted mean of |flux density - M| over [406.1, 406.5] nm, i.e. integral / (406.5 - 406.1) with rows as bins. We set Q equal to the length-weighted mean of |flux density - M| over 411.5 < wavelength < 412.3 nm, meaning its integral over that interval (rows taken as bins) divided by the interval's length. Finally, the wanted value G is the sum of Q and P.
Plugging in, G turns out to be 3.9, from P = 1.90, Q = 2.01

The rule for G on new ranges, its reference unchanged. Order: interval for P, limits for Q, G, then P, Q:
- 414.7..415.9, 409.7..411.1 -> 2.4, 1.48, 0.91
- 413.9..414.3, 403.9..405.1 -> 3.6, 2.22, 1.41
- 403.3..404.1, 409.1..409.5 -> 1.3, 0.86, 0.45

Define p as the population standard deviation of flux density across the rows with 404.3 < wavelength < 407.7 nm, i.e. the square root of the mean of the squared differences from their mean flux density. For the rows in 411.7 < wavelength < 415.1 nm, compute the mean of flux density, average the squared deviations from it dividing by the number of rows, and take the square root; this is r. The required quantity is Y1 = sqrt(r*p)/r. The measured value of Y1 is 0.94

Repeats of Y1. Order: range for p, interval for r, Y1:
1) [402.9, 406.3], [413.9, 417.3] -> 1.02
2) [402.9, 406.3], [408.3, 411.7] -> 1.27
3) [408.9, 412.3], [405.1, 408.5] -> 0.94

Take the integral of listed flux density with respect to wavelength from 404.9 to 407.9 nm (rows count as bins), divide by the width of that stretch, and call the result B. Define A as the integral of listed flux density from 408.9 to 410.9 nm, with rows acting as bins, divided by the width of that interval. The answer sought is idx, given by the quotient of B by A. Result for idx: 1.02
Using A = 10.8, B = 11.0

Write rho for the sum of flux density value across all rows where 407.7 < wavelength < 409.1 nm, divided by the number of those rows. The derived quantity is 11.4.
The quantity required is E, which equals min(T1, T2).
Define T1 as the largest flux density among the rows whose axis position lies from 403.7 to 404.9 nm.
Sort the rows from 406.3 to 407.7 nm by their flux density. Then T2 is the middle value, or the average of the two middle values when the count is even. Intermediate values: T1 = 12.6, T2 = 10.9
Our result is 10.9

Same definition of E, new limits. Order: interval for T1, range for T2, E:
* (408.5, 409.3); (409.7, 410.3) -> 9.4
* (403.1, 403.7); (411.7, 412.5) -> 9.2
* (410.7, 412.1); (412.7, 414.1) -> 11.0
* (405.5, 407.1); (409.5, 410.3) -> 10.2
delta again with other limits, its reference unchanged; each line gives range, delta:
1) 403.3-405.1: 404.60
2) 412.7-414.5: 413.20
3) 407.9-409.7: 408.80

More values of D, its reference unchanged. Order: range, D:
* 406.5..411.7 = 410.40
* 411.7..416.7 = 411.80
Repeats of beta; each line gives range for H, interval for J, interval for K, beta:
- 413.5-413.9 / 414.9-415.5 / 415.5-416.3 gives 1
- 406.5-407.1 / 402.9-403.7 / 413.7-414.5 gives -1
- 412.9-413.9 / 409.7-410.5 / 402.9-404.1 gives 4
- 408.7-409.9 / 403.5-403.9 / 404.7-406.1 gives 10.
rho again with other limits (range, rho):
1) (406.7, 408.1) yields 11.4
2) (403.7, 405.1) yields 11.2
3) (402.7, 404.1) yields 10.7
